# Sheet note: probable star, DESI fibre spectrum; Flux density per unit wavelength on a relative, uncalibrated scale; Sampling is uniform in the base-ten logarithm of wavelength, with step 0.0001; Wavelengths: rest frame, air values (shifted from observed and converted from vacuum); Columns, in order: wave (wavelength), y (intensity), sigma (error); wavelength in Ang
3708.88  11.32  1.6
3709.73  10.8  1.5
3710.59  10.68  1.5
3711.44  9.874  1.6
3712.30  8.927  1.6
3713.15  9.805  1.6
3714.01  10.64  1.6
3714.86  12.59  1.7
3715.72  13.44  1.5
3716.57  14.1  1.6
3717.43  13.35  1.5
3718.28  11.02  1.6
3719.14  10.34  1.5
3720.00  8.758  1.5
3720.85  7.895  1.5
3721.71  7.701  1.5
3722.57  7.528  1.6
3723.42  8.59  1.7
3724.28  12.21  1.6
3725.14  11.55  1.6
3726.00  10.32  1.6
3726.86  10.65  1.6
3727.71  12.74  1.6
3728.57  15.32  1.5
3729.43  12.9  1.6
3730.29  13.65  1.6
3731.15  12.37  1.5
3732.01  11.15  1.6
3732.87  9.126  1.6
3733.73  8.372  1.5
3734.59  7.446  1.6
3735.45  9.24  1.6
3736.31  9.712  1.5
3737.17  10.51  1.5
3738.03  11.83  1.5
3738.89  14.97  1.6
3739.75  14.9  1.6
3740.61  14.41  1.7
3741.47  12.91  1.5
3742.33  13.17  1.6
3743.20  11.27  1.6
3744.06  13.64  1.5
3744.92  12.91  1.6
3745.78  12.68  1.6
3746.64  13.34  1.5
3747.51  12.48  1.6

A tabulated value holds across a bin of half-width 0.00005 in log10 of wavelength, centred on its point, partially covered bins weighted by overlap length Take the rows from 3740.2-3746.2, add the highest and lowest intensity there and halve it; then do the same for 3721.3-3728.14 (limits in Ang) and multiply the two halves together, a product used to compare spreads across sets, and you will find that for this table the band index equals 130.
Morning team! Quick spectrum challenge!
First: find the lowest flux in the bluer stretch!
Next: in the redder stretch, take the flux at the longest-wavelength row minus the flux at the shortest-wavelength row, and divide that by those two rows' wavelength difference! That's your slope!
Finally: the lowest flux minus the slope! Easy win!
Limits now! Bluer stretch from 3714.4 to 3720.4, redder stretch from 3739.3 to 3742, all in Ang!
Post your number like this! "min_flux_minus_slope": 9.9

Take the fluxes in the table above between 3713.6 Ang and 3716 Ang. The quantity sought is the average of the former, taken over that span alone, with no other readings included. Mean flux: 12.2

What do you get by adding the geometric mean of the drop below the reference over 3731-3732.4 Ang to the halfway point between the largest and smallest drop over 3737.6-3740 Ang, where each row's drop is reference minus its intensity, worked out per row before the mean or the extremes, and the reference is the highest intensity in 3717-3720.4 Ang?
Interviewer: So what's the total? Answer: 1.4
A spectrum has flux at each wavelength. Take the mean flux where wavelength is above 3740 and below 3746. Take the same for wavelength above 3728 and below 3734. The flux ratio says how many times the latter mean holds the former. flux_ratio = 0.91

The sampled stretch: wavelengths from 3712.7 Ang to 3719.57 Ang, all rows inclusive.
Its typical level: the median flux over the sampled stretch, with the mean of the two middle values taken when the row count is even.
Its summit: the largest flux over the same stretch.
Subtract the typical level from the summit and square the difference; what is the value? 5.3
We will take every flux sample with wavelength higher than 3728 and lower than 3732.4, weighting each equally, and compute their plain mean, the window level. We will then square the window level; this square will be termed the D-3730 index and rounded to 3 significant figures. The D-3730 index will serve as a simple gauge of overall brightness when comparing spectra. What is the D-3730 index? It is 171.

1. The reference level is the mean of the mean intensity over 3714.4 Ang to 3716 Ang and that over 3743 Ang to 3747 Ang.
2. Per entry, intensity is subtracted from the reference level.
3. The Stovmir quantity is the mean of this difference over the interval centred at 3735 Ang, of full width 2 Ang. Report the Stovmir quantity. 4.5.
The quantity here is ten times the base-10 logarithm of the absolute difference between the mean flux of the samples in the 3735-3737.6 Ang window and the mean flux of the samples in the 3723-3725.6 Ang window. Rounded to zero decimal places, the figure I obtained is 0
